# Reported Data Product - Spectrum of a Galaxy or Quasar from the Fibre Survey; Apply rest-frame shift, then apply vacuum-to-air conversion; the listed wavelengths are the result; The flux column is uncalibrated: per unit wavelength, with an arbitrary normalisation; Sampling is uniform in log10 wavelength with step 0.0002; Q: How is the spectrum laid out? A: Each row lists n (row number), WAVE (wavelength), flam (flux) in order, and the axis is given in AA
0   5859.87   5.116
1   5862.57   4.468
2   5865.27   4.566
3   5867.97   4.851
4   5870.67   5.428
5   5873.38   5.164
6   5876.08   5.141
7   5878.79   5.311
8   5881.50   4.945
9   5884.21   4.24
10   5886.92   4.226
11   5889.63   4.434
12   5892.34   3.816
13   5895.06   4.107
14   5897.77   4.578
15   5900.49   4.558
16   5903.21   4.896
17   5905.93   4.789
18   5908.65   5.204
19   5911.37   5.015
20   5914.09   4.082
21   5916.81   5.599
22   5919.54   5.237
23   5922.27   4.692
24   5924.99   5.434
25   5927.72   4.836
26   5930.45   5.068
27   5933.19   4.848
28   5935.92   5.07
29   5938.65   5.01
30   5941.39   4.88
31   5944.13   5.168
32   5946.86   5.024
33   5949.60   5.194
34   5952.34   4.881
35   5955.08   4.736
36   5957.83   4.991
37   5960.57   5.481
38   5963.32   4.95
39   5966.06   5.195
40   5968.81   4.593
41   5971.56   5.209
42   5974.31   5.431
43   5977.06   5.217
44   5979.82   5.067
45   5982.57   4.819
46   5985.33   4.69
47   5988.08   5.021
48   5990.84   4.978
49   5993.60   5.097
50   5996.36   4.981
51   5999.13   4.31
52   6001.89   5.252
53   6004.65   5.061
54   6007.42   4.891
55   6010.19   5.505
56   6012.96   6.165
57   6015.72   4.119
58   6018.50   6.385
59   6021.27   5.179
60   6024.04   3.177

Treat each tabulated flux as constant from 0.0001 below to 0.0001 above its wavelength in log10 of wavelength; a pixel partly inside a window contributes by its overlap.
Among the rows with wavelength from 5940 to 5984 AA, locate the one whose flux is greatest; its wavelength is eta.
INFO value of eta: 5960.57 AA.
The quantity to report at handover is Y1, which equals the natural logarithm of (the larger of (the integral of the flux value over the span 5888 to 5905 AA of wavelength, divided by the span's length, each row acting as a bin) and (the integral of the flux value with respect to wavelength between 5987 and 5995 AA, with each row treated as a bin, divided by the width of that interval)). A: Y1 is 1.62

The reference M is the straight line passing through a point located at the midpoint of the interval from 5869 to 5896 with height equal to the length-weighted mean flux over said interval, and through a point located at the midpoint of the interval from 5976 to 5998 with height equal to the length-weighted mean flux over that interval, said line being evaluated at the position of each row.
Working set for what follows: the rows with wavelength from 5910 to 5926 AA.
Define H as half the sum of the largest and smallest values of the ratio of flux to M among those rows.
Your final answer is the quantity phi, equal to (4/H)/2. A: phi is 1.97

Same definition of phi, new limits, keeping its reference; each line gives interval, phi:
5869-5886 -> 1.93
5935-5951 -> 1.93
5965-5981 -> 1.97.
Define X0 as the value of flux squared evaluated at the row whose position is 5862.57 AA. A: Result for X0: 20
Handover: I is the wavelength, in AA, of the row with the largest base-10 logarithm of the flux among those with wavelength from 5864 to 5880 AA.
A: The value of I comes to 5870.67 AA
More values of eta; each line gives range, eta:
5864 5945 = 5916.81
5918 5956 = 5924.99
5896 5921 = 5916.81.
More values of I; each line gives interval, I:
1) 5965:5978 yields 5974.31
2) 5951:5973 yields 5960.57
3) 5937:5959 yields 5949.60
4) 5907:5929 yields 5916.81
